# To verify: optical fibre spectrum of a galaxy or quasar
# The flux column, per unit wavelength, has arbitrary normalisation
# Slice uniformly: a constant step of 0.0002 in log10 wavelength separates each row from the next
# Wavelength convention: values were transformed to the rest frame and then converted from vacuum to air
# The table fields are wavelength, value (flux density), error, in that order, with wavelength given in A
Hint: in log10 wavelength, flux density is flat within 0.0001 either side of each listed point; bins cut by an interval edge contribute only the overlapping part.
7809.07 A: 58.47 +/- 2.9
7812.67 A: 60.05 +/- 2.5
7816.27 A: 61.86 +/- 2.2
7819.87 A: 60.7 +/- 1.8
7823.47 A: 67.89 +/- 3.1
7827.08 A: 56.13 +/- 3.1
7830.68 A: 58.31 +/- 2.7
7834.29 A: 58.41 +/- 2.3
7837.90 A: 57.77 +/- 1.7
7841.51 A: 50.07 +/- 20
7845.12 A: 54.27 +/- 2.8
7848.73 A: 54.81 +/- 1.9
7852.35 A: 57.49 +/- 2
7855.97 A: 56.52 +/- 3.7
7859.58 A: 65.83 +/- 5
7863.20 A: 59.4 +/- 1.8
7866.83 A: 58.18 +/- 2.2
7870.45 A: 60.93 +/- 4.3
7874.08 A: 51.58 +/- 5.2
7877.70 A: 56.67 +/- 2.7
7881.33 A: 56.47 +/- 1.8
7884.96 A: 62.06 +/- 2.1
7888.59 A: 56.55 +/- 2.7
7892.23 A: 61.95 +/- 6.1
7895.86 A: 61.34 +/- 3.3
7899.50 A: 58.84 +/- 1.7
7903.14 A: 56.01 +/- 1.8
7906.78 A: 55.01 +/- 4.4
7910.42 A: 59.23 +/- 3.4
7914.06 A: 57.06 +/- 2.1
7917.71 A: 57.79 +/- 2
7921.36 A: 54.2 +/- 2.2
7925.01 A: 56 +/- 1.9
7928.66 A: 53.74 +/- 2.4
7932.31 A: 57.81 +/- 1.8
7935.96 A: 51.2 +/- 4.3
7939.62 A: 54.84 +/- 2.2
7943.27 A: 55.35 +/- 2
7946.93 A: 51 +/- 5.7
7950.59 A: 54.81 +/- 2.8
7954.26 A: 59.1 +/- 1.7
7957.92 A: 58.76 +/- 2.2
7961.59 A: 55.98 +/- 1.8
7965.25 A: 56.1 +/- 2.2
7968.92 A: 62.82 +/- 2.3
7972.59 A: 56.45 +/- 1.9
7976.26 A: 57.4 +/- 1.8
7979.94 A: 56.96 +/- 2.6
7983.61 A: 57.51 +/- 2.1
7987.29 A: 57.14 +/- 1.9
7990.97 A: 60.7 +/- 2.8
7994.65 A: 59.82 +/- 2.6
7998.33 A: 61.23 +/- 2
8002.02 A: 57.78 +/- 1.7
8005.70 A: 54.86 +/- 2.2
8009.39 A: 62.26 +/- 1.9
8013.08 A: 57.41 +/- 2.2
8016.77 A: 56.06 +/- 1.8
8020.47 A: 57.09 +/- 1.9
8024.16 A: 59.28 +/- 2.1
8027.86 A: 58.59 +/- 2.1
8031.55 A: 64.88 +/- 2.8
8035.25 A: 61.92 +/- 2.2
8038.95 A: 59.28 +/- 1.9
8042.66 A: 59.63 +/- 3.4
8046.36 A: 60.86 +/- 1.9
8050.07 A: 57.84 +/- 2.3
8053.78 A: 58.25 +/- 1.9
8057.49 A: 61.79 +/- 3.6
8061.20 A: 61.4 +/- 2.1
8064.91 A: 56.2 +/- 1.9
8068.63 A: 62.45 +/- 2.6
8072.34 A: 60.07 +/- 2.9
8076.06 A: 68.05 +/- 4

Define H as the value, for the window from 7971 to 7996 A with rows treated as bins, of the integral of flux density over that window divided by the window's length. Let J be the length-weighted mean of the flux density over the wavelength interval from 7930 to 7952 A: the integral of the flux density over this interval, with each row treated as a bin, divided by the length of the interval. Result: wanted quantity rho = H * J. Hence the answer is 3140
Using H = 58.0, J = 54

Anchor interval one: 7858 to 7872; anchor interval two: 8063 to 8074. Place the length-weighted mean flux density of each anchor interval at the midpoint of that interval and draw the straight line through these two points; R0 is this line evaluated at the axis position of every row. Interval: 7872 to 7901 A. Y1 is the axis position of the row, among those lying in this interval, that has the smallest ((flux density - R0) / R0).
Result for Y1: 7874.08 A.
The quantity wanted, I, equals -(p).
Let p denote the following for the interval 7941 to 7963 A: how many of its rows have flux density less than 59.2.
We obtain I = -6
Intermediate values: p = 6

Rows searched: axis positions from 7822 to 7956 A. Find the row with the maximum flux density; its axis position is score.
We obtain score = 7823.47 A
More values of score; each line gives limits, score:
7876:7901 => 7884.96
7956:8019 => 7968.92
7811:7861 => 7823.47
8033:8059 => 8035.25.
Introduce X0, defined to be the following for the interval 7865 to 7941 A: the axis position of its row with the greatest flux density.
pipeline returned 7884.96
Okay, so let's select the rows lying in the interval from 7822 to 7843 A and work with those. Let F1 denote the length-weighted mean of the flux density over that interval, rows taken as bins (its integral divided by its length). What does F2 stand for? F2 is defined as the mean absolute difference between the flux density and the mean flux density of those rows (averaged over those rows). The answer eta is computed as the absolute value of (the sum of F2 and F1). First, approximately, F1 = 58.0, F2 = 3.4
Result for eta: 61.5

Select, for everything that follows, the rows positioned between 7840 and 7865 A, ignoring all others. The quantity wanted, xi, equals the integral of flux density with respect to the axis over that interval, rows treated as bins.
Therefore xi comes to 1425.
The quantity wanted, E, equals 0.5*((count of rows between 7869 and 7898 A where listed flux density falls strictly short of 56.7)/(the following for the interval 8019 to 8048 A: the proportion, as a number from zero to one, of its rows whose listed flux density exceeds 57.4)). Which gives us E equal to 2.3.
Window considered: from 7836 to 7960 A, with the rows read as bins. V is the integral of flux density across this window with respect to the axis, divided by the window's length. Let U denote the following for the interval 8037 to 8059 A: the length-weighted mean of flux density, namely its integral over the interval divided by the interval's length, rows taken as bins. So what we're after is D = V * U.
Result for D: 3386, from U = 59.6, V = 56.8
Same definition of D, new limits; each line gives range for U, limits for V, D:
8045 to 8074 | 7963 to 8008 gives 3486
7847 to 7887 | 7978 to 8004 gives 3415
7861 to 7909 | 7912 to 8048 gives 3353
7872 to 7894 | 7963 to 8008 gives 3354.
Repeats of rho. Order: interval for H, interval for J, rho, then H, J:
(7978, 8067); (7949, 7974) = 3415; 59.1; 58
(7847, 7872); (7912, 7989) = 3322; 59.0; 56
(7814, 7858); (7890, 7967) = 3271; 57.9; 56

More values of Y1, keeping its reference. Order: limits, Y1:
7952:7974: 7961.59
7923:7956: 7946.93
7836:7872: 7841.51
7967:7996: 7972.59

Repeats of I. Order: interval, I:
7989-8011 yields -2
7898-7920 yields -5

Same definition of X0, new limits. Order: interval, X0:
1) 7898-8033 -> 8031.55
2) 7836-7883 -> 7859.58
